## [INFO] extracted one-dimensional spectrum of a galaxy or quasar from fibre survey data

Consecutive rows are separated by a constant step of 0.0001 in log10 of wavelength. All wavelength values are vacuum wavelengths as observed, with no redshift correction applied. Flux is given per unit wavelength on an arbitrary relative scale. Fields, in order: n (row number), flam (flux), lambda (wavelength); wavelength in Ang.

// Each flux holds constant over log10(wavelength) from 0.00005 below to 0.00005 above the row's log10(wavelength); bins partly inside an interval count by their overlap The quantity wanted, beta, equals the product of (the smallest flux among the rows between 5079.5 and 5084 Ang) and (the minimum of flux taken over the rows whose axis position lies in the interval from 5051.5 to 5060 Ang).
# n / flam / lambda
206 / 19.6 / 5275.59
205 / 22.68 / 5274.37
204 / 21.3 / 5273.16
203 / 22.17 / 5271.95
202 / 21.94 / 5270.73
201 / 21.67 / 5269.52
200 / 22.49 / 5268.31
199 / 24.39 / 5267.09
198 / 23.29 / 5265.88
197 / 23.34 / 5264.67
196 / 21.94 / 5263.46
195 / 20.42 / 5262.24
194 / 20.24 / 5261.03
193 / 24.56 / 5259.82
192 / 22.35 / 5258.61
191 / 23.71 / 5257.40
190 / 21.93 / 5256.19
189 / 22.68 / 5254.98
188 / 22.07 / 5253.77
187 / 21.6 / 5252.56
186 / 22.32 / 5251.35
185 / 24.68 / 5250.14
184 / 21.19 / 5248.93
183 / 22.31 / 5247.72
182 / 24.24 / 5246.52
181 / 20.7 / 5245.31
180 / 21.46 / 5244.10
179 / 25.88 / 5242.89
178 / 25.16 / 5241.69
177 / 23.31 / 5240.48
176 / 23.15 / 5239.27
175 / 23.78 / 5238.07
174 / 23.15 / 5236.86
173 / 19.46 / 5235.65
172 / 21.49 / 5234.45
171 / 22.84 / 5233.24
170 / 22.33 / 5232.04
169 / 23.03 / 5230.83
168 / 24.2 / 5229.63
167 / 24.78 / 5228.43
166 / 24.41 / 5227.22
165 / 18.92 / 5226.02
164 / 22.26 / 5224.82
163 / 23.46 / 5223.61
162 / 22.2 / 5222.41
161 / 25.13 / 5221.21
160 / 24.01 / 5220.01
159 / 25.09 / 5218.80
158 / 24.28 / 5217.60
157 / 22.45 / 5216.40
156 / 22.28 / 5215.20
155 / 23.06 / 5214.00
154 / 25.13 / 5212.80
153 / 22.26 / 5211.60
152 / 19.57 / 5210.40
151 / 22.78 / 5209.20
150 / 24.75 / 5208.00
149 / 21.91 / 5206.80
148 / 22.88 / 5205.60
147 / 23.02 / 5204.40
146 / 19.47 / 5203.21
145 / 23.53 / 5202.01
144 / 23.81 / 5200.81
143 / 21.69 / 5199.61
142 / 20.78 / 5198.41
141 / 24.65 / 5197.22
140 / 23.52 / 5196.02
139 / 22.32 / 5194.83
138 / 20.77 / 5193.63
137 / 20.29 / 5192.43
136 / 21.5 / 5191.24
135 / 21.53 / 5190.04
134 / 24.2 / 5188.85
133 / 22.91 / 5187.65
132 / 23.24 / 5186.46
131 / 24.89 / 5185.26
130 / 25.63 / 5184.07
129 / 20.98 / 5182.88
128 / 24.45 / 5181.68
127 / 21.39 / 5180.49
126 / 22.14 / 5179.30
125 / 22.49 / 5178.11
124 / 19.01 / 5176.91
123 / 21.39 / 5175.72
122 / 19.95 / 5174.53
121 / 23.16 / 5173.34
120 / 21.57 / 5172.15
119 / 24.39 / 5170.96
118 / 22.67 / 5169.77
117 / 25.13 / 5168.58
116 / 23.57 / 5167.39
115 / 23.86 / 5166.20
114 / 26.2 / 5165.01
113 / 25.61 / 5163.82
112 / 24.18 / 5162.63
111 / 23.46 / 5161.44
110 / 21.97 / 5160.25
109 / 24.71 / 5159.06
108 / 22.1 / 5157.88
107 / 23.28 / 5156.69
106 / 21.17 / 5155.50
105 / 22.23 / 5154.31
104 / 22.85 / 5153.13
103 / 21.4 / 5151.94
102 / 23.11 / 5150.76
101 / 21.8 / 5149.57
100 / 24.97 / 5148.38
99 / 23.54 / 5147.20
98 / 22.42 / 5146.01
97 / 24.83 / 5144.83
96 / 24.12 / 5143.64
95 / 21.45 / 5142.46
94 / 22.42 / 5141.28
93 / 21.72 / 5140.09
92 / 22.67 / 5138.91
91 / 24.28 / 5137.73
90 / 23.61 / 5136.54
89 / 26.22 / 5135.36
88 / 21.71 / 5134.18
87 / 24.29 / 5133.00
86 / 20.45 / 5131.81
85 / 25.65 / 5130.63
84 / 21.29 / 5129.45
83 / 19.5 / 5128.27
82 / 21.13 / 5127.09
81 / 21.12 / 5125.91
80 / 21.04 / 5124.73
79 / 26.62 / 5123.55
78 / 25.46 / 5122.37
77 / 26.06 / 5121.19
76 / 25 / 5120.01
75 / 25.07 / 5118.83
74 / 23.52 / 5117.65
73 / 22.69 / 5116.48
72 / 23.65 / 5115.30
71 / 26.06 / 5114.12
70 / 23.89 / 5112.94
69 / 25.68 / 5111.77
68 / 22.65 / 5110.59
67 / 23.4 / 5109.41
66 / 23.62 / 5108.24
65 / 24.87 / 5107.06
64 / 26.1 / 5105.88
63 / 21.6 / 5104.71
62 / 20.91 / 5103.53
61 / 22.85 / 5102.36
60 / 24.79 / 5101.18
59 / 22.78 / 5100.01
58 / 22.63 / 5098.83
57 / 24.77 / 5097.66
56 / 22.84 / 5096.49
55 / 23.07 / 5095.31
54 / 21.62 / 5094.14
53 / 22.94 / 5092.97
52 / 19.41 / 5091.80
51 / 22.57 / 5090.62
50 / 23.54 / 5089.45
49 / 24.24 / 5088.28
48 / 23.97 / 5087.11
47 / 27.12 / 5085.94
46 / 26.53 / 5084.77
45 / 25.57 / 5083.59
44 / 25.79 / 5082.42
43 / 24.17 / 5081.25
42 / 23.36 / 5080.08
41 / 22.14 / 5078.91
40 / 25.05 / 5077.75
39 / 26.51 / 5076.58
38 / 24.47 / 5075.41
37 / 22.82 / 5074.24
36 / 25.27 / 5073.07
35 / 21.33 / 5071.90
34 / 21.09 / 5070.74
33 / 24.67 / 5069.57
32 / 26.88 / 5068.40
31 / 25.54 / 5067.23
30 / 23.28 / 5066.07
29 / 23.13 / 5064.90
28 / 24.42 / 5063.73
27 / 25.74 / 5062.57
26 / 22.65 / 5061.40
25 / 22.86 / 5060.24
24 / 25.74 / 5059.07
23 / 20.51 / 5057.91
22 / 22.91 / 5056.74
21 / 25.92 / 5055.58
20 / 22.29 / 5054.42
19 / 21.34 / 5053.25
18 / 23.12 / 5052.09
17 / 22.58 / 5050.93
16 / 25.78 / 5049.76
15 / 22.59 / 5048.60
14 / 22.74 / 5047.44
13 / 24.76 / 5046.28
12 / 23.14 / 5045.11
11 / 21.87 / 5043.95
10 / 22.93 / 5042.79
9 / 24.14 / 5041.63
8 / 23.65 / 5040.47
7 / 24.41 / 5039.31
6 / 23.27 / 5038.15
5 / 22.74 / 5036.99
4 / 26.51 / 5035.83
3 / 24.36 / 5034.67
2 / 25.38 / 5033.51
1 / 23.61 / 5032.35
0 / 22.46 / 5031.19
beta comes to 479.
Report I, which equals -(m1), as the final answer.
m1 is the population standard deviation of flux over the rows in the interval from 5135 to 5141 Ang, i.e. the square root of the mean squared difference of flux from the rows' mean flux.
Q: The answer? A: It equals -1.5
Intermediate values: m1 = 1.5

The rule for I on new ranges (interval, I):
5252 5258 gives -0.7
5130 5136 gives -2.2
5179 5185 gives -1.8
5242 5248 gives -1.9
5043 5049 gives -1.0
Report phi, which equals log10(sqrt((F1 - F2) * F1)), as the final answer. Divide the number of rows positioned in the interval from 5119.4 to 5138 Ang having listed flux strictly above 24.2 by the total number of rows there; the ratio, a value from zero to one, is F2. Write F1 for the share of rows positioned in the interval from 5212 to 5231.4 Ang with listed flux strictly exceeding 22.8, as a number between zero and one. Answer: -0.44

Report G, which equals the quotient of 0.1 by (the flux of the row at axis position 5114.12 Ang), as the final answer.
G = 0.0038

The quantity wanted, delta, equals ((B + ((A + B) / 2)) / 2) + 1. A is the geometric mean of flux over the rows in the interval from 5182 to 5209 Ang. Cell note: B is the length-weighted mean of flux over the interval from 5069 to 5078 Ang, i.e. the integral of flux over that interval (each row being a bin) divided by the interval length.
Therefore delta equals 24.5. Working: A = 22.6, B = 23.9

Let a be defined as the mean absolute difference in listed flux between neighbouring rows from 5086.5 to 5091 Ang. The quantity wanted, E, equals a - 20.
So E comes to -19.4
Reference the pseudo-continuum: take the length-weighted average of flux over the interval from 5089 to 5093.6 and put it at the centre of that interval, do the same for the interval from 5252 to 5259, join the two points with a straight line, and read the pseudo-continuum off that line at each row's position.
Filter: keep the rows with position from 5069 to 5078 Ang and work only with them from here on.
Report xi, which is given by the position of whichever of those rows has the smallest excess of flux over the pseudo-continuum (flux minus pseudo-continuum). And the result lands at 5070.74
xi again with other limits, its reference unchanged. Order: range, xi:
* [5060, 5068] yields 5061.40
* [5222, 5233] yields 5226.02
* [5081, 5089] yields 5087.11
